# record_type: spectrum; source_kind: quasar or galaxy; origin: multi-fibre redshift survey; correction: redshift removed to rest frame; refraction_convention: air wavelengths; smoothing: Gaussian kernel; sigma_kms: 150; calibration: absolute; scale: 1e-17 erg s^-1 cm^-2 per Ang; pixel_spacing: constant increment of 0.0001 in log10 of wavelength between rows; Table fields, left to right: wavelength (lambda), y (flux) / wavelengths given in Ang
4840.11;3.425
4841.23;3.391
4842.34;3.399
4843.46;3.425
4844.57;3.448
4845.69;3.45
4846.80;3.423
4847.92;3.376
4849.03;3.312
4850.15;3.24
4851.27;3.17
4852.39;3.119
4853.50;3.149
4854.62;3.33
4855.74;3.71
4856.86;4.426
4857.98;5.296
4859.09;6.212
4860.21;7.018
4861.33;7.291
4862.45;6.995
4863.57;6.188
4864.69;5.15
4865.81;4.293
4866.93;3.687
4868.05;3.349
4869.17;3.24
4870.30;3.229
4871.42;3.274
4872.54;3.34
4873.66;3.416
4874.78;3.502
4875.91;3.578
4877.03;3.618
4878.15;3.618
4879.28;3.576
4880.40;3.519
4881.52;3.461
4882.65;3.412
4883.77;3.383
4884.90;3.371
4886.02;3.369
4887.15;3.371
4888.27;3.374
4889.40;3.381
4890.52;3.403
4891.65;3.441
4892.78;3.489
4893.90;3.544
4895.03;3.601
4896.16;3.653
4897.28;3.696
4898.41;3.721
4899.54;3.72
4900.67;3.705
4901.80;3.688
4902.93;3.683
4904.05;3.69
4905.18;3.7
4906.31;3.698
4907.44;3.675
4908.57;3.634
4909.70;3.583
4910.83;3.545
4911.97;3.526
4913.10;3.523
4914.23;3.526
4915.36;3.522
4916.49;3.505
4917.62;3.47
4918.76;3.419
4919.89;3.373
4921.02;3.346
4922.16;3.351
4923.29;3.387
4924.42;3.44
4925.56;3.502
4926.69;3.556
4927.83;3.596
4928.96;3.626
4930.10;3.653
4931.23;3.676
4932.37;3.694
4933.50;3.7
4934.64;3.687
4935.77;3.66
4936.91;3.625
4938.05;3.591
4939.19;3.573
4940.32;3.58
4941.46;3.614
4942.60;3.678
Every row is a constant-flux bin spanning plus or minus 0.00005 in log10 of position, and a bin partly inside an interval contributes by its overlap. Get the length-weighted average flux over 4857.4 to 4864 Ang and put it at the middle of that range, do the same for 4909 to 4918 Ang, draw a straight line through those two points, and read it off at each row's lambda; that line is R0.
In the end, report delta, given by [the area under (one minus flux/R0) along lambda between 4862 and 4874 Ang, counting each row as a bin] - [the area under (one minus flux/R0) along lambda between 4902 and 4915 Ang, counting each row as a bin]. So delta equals 3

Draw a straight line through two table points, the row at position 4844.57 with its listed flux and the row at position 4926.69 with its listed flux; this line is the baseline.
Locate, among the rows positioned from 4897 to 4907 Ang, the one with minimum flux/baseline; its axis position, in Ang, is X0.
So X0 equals 4902.93 Ang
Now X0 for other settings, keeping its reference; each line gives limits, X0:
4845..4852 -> 4851.27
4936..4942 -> 4939.19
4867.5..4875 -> 4870.30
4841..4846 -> 4841.23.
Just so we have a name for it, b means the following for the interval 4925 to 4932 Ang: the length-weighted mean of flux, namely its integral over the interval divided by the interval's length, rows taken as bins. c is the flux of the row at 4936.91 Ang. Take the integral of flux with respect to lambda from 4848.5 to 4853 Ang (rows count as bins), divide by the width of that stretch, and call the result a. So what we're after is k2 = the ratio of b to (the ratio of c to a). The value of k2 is 3.2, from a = 3.2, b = 3.60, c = 3.625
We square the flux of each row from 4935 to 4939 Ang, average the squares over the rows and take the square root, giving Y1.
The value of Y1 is 3.63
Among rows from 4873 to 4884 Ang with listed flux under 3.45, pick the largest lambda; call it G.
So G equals 4883.77 Ang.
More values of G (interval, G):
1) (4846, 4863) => 4854.62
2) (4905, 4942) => 4924.42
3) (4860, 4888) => 4887.15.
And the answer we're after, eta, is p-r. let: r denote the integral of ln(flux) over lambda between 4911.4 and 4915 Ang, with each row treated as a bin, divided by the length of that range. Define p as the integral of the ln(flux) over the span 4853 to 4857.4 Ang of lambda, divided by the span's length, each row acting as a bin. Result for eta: 0.03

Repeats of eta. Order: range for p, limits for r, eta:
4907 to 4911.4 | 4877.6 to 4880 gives 0.00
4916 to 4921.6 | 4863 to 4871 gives -0.16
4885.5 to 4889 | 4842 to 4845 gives -0.02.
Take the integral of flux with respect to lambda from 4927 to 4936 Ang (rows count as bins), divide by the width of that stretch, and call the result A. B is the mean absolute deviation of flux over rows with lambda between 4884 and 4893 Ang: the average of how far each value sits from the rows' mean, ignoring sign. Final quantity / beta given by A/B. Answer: 110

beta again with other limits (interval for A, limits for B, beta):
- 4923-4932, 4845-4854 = 32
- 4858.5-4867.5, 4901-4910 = 194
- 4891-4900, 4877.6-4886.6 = 45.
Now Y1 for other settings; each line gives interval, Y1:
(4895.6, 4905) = 3.69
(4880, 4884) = 3.44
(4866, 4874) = 3.37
